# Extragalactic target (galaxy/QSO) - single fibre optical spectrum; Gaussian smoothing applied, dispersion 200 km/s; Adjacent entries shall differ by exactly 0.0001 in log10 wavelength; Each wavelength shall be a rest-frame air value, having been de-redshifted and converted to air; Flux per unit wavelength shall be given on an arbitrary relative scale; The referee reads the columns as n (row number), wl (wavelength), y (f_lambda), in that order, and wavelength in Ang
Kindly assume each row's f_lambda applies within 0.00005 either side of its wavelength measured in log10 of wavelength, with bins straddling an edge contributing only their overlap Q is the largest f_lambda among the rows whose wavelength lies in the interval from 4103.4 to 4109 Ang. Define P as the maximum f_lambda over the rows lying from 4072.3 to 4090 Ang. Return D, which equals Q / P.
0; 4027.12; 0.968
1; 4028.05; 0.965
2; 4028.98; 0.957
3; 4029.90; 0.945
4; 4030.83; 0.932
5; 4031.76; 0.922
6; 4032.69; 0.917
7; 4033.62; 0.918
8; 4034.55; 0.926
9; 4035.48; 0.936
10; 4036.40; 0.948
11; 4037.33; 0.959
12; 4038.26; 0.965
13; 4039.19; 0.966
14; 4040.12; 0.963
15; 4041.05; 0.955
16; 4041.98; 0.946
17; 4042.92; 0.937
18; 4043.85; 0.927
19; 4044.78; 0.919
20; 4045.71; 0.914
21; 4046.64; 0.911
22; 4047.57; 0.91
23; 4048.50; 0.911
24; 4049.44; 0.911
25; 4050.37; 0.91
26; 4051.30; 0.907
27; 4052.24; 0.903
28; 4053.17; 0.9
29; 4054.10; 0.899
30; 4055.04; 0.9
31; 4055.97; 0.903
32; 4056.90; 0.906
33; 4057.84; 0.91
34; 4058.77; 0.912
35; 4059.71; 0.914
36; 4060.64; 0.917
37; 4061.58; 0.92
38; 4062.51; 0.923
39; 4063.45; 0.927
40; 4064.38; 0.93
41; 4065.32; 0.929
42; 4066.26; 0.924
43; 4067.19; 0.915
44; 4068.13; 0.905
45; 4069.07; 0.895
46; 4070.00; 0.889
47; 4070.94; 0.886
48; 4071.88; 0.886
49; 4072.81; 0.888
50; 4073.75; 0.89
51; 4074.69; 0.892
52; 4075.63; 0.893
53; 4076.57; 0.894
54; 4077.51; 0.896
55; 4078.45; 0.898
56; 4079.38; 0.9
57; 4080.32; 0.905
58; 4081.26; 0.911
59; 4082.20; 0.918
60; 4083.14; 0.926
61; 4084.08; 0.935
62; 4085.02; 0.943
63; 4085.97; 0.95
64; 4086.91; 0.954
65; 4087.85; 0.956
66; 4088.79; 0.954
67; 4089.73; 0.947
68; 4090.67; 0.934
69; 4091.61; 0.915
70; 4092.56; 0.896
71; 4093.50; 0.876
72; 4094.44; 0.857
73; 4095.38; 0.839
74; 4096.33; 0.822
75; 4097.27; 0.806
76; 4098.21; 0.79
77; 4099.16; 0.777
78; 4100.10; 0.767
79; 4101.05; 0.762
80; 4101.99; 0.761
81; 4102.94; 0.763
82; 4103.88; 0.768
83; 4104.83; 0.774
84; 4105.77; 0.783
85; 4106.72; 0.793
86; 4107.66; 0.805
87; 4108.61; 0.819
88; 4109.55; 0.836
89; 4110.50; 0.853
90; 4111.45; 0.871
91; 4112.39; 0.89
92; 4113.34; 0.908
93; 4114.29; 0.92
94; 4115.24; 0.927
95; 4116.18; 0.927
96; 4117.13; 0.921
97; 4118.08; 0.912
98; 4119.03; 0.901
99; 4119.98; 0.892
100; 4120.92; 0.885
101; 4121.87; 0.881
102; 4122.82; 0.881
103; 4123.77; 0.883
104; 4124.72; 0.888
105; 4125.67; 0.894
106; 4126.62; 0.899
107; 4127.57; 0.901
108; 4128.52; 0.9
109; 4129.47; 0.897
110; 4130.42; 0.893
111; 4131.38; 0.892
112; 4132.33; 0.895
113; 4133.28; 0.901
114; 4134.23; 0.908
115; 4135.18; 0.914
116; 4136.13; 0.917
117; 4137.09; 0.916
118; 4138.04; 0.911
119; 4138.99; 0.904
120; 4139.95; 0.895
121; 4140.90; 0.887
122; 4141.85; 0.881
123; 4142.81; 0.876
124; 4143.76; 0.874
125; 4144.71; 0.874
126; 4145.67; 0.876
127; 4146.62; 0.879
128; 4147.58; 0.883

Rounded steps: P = 0.956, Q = 0.819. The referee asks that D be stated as 0.86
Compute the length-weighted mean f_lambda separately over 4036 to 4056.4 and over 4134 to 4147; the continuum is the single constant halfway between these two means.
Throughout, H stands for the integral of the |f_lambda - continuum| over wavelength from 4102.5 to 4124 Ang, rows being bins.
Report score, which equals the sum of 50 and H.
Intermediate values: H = 1.2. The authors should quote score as 51.2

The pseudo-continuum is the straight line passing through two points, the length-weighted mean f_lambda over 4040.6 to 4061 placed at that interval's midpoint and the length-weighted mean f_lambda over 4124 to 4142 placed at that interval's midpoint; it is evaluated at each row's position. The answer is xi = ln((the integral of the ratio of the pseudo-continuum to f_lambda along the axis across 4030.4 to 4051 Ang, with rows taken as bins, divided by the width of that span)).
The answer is -0.016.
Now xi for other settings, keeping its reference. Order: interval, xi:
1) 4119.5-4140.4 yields 0.003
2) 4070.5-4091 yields -0.007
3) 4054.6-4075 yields 0.005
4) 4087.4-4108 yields 0.090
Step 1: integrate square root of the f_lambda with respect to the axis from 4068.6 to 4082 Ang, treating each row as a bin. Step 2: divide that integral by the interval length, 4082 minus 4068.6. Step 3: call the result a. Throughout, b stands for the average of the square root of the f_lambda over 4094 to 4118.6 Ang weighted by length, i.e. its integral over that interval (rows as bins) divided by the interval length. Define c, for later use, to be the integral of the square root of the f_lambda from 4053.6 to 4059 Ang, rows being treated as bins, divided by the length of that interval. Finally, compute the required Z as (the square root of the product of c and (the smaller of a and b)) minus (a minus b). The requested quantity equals 0.897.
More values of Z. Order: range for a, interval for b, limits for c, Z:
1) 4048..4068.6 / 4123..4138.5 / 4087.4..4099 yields 0.937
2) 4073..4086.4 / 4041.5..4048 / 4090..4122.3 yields 0.944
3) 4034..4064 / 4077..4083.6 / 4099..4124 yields 0.929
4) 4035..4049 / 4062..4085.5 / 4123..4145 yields 0.934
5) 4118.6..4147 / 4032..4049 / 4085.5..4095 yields 0.975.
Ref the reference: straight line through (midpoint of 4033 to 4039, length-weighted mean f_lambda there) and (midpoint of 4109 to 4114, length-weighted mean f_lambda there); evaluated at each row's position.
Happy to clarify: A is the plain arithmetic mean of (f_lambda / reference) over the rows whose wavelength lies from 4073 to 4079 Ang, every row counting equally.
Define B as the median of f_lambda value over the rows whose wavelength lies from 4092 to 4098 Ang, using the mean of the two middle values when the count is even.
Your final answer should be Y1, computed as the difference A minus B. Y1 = 0.139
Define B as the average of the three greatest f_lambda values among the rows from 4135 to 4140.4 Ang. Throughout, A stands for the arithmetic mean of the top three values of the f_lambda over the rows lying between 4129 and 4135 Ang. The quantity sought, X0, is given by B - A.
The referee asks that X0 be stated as 0.014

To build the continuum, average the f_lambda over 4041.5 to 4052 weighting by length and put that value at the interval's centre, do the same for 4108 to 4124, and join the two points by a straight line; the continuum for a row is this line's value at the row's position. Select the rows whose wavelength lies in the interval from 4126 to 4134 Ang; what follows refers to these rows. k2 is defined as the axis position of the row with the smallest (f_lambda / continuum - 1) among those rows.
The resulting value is 4131.38 Ang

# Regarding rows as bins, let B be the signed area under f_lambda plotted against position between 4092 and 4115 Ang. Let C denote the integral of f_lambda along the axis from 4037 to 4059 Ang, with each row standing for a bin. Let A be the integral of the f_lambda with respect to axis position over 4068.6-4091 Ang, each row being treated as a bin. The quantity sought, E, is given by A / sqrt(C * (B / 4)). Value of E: 2.09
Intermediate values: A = 20.5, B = 18.9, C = 20.3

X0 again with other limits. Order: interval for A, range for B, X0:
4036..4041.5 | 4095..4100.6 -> -0.142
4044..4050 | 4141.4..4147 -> -0.036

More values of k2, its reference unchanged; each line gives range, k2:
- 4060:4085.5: 4070.94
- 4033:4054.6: 4054.10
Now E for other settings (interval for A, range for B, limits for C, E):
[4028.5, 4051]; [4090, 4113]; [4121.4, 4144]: 2.14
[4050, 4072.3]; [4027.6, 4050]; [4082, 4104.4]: 2.01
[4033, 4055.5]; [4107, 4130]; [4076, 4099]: 2.03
